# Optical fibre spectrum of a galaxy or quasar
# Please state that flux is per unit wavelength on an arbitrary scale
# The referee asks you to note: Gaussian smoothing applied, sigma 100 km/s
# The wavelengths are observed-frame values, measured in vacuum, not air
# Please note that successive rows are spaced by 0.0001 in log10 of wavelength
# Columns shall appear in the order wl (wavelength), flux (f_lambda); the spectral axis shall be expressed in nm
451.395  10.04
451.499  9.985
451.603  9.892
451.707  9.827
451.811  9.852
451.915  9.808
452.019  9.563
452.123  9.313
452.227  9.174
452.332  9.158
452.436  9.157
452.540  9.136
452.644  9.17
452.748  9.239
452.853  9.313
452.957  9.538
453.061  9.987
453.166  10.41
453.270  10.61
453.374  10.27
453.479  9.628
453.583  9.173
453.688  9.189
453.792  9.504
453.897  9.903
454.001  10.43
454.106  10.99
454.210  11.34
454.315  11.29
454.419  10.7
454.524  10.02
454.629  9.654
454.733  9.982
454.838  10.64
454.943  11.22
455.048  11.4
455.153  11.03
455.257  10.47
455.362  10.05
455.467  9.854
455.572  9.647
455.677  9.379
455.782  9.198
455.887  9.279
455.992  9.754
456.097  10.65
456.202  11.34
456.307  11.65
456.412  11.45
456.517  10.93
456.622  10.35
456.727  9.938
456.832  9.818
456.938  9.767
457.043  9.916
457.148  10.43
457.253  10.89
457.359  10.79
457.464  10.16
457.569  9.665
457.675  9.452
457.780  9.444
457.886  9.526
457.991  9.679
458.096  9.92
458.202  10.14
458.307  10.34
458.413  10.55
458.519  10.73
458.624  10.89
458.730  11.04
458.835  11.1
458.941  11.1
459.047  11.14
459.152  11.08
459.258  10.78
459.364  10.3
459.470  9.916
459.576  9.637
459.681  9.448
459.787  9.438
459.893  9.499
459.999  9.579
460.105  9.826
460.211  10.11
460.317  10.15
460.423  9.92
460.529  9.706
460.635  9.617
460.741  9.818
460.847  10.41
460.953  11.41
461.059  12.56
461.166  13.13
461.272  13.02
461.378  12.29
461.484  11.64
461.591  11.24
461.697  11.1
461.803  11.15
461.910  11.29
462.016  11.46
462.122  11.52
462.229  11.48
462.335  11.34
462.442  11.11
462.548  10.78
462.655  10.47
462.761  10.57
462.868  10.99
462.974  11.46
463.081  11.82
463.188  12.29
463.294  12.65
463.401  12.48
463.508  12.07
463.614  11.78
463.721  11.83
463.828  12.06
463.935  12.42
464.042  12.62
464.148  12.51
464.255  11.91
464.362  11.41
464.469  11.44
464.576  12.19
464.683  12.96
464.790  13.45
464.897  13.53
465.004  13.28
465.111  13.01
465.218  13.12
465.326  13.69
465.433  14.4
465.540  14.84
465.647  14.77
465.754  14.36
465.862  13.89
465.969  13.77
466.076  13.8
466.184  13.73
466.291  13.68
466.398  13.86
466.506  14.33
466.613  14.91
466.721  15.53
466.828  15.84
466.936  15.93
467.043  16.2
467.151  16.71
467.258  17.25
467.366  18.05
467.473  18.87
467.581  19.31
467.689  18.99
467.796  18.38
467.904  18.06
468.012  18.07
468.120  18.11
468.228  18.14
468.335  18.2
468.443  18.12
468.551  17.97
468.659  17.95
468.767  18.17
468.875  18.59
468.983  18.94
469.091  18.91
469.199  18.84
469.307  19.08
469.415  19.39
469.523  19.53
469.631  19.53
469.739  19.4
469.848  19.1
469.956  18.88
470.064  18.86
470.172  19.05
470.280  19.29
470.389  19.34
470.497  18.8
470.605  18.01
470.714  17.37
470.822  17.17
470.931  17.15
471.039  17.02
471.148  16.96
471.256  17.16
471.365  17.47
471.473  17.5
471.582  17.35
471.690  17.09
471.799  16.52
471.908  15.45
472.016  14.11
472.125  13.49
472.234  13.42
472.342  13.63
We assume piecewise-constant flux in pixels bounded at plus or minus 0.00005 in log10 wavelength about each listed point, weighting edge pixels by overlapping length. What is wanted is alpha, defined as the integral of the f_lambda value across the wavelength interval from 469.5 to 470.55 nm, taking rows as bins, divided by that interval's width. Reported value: 19.2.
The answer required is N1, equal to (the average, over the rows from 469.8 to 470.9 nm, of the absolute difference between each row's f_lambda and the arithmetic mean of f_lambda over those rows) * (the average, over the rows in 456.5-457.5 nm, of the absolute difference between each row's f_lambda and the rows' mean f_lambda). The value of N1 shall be 0.24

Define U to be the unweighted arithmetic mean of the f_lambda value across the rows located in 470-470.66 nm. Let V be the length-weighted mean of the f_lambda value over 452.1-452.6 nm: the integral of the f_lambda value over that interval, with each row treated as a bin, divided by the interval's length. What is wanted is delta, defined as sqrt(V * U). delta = 13.2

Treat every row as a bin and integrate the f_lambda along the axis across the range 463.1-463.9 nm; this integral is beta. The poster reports 9.7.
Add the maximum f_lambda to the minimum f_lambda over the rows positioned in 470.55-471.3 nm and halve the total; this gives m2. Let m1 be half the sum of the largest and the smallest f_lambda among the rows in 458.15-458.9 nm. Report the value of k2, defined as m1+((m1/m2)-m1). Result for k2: 0.61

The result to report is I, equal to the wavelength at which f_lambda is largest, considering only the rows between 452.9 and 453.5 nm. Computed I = 453.270 nm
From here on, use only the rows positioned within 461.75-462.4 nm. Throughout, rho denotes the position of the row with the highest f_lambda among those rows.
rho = 462.122 nm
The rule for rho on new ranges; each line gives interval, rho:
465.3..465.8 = 465.540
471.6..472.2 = 471.690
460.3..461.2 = 461.166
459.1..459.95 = 459.152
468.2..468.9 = 468.875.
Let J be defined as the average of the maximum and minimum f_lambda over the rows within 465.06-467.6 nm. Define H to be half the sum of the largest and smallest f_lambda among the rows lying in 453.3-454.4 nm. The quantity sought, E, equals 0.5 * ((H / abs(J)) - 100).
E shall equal -49.7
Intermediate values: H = 10.3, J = 16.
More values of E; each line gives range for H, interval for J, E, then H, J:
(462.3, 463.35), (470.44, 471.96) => -49.7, 11.6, 17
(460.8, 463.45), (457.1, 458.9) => -49.4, 11.8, 10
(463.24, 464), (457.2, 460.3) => -49.4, 12.2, 10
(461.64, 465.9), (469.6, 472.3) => -49.6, 12.7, 16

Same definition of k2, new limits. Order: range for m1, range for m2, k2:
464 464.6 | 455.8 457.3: 1.15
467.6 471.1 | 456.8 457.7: 1.80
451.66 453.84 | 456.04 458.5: 0.94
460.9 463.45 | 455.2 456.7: 1.13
